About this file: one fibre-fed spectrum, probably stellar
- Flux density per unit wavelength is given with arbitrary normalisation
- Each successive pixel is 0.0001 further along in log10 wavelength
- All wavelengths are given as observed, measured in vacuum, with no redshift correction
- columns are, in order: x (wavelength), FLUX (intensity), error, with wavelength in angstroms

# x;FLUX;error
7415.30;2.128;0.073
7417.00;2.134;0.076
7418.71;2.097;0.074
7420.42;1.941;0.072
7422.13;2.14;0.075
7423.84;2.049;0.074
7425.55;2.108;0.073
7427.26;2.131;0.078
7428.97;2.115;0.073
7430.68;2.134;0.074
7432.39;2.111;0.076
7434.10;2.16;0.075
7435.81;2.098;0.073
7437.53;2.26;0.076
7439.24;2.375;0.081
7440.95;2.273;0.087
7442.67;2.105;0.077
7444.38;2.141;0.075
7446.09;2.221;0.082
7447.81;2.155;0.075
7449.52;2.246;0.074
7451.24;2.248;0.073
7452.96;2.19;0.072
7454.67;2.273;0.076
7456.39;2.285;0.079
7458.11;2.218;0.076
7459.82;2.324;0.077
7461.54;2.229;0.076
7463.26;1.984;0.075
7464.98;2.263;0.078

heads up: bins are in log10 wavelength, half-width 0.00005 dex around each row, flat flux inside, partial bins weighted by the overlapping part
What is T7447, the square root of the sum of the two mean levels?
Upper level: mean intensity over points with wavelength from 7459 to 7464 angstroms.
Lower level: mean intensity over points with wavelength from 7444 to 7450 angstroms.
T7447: 2.09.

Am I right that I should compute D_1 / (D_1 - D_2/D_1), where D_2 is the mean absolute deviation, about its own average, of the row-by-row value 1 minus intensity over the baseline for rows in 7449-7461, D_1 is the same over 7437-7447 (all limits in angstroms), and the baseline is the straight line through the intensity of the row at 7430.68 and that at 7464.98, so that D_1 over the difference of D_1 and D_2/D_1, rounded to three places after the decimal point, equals -0.118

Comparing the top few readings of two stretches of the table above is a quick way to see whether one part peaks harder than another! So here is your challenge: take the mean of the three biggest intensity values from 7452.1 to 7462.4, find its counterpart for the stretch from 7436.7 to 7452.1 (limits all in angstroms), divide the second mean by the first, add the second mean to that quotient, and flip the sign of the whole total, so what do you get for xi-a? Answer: -3.31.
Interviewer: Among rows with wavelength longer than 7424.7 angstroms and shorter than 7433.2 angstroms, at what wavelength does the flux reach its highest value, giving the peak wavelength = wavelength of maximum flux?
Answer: 7430.68 angstroms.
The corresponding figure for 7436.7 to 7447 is 7439.24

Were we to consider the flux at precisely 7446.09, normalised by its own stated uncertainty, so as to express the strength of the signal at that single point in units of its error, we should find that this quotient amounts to 27.1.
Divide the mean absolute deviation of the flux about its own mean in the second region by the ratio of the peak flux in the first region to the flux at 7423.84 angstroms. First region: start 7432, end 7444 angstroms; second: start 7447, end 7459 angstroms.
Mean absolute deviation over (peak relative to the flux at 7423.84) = 0.032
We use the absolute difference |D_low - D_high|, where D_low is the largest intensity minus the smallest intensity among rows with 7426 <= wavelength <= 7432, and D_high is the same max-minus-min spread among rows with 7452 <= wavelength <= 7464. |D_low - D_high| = 0.32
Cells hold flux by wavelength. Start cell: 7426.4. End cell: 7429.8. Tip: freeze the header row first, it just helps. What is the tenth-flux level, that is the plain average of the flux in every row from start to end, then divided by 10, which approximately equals 0.212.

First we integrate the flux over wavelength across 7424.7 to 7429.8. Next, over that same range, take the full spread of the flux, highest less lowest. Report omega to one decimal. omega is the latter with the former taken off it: -10.8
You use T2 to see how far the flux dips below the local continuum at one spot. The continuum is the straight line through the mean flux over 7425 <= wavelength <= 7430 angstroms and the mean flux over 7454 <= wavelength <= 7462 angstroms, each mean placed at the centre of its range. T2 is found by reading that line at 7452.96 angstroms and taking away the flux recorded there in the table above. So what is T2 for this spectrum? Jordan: 0.05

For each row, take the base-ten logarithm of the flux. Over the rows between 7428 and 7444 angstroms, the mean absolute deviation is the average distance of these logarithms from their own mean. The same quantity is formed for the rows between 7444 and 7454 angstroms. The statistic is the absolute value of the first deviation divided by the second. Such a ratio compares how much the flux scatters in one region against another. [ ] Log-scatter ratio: 2.10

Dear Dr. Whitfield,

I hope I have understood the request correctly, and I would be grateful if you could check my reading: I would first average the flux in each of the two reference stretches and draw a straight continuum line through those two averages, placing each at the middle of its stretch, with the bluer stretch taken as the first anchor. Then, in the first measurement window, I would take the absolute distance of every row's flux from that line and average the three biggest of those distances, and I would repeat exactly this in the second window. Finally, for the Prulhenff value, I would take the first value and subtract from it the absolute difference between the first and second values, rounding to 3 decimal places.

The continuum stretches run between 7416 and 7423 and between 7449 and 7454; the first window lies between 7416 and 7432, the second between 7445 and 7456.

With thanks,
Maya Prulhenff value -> 0.044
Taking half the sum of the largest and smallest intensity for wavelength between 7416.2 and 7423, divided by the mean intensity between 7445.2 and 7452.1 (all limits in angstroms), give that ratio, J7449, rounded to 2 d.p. 0.92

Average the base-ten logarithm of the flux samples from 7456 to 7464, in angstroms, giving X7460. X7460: 0.343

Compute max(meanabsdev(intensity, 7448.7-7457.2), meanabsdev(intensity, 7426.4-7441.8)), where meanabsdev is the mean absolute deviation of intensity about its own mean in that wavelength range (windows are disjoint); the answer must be 0.079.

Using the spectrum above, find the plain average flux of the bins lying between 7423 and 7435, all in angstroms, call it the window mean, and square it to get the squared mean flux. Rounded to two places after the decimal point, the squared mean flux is 4.48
